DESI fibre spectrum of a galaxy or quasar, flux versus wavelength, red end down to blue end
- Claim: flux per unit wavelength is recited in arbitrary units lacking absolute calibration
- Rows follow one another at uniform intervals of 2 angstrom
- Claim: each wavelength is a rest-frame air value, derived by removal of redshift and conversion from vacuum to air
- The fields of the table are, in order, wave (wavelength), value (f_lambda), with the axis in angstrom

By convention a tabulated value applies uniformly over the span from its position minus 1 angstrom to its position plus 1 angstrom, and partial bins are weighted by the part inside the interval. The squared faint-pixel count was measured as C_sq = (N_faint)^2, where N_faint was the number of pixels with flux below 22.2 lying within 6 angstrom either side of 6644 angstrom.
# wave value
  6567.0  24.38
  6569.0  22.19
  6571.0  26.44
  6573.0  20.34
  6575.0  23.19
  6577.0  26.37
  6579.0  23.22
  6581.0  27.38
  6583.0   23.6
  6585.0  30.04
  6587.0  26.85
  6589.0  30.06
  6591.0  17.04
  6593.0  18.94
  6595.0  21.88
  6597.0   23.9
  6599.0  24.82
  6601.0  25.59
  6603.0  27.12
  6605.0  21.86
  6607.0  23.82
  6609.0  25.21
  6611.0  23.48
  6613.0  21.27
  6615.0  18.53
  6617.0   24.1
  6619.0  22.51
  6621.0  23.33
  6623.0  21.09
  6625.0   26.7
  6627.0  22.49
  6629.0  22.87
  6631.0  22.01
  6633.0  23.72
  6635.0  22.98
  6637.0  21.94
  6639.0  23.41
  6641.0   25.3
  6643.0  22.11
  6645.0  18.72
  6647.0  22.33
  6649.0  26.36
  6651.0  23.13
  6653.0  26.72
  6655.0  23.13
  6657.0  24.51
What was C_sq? 4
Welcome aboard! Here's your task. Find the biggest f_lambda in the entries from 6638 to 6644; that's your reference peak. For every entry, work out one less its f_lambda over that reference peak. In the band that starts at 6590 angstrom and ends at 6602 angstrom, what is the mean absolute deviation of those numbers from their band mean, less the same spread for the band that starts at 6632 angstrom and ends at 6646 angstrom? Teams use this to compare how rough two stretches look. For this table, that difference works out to 0.05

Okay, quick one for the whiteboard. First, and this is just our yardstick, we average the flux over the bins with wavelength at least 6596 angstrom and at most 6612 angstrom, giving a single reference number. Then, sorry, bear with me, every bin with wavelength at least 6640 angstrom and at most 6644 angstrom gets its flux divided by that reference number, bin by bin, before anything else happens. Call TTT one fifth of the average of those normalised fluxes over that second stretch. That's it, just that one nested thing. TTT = 0.194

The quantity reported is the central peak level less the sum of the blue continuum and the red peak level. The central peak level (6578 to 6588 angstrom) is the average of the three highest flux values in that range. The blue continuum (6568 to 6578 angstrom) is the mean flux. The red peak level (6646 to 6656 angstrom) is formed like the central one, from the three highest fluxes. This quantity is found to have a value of -21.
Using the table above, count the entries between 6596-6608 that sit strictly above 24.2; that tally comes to 3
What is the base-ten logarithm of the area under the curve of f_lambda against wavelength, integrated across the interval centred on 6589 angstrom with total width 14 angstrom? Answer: 2.53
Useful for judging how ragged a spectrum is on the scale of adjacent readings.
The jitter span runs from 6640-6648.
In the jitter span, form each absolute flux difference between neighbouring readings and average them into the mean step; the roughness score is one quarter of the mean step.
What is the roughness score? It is 0.85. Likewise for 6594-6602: 0.31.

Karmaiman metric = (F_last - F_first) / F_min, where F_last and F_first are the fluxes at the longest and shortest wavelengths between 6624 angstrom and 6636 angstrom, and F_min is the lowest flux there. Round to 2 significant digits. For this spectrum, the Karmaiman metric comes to -0.17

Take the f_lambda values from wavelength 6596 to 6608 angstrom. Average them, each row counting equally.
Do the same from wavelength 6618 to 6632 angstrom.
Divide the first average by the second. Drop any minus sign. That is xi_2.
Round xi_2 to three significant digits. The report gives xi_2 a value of 1.07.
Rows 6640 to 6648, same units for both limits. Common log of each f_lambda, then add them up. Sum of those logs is 5.37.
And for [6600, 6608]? 5.56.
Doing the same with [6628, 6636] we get 5.44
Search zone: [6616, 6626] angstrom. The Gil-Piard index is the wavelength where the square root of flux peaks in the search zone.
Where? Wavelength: 6625.0 angstrom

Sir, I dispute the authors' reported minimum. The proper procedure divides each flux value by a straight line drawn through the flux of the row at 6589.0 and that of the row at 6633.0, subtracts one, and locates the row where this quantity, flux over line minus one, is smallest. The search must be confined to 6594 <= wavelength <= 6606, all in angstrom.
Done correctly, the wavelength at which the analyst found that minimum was 6595.0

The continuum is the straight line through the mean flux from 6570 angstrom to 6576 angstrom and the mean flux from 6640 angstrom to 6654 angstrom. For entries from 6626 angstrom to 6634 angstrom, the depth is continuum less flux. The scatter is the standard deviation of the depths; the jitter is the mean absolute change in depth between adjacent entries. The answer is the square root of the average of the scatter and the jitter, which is 0.9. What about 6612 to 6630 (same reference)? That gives 1.6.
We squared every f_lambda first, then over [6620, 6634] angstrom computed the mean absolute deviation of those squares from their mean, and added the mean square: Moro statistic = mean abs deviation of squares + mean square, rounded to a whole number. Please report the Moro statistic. 597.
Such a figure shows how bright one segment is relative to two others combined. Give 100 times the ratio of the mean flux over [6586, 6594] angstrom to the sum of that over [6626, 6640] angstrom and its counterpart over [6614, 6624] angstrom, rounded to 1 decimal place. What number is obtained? 52.0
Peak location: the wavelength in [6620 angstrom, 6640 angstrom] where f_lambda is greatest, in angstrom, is 6625.0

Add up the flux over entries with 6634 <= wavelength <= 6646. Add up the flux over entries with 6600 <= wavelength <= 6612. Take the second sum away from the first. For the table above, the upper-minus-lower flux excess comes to -13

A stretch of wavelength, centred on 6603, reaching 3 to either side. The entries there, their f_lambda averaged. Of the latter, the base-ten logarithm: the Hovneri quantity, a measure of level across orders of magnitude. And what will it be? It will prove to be 1.40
